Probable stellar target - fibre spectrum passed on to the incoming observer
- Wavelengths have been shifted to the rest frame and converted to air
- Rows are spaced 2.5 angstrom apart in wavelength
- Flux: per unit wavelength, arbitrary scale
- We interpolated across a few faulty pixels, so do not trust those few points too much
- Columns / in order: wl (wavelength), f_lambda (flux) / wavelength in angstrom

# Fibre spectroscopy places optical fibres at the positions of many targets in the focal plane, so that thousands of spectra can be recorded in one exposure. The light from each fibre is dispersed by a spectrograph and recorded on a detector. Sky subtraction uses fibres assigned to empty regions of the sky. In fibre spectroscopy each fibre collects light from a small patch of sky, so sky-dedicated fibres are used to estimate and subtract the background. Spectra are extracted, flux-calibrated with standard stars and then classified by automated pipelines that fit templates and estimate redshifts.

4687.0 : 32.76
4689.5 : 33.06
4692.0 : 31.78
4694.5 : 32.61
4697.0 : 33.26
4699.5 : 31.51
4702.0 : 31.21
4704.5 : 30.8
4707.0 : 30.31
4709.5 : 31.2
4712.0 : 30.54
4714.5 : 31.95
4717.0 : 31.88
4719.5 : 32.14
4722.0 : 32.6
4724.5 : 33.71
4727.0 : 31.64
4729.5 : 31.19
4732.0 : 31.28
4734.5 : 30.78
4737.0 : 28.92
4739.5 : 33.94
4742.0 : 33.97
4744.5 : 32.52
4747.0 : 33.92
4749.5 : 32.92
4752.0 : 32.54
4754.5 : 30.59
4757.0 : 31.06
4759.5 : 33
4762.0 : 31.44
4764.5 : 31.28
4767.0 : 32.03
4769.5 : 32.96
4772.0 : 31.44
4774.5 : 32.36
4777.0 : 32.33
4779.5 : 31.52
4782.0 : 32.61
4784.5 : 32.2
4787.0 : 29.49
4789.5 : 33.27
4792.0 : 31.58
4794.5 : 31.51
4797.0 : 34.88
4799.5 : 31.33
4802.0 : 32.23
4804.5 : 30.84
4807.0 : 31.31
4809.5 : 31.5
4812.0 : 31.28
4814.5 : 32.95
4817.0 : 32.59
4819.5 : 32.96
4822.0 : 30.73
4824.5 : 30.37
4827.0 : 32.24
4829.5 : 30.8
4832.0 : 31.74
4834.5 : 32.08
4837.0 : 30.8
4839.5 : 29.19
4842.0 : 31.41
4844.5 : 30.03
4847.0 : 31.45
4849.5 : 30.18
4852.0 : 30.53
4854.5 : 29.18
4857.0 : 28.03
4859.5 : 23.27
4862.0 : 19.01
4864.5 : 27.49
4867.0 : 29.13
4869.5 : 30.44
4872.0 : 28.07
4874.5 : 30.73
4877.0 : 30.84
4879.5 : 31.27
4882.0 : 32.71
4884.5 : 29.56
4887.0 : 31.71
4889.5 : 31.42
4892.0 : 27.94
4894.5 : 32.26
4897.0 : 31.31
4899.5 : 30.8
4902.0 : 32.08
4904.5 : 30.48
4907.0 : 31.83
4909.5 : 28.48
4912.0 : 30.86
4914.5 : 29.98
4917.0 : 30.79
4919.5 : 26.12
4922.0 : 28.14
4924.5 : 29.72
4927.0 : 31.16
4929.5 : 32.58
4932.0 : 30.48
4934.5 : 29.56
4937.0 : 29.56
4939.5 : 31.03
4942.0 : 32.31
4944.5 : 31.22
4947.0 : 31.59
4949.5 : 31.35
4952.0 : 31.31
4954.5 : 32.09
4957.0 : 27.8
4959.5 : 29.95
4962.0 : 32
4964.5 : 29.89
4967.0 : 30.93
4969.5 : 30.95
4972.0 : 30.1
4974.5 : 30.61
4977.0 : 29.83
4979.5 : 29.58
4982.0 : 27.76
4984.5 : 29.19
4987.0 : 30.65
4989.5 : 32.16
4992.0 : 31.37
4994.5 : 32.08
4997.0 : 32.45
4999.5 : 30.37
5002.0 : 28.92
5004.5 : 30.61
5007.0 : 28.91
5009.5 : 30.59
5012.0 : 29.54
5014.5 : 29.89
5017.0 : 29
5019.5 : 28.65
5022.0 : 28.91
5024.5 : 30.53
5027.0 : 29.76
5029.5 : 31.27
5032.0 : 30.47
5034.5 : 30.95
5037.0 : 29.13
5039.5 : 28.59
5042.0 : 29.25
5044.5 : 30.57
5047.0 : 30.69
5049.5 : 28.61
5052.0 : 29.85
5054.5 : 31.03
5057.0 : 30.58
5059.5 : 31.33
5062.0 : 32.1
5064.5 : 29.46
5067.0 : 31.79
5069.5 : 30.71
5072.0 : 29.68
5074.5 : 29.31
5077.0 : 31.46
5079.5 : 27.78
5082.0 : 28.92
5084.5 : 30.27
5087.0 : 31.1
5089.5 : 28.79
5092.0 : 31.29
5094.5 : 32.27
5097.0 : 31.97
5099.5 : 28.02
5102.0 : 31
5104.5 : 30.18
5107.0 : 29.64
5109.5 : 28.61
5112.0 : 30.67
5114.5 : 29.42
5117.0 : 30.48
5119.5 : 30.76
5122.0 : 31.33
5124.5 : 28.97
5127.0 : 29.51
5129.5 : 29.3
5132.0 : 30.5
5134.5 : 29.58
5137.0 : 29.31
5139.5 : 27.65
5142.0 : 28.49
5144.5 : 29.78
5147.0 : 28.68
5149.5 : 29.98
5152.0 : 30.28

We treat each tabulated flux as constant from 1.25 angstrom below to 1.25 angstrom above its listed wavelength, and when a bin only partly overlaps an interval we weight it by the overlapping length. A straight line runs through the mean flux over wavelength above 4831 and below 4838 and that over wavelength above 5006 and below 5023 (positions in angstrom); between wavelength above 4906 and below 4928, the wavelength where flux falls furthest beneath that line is 4919.5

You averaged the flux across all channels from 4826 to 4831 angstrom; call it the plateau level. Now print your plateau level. 31.5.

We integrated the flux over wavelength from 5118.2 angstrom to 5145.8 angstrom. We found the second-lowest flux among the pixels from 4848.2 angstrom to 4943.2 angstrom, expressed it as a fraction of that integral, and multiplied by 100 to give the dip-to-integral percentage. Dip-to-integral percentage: 2.9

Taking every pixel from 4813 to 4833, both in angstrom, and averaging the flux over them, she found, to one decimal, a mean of 31.8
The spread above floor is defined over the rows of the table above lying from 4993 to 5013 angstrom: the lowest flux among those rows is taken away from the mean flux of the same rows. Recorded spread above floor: 1.5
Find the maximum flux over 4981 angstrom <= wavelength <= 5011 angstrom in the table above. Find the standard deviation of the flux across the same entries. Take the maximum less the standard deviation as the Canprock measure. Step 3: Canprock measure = 31.0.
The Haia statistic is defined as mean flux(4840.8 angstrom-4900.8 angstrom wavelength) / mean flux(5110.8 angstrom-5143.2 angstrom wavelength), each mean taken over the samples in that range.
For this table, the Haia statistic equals 0.99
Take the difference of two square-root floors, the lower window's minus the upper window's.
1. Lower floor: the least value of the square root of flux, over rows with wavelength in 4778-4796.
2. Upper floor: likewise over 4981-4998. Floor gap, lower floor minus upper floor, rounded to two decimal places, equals 0.16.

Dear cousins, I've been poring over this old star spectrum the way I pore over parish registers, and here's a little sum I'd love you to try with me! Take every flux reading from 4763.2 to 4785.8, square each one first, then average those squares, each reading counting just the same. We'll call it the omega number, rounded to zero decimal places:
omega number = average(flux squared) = 1029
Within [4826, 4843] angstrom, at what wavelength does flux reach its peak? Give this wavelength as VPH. 4827.0 angstrom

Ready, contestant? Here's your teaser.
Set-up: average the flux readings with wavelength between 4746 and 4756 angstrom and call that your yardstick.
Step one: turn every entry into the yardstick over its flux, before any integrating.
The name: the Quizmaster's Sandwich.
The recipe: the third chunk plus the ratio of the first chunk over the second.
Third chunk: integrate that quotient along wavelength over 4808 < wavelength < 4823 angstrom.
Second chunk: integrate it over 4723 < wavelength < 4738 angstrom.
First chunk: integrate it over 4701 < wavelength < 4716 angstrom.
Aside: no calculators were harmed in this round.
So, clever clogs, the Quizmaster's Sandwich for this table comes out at 16.2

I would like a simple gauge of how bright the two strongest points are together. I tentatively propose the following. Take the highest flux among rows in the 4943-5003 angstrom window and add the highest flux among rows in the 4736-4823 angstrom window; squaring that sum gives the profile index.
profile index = 4533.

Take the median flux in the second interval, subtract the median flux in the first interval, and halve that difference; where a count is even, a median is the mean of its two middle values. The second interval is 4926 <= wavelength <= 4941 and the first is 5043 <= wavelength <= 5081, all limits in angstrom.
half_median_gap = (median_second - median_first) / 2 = 0.1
